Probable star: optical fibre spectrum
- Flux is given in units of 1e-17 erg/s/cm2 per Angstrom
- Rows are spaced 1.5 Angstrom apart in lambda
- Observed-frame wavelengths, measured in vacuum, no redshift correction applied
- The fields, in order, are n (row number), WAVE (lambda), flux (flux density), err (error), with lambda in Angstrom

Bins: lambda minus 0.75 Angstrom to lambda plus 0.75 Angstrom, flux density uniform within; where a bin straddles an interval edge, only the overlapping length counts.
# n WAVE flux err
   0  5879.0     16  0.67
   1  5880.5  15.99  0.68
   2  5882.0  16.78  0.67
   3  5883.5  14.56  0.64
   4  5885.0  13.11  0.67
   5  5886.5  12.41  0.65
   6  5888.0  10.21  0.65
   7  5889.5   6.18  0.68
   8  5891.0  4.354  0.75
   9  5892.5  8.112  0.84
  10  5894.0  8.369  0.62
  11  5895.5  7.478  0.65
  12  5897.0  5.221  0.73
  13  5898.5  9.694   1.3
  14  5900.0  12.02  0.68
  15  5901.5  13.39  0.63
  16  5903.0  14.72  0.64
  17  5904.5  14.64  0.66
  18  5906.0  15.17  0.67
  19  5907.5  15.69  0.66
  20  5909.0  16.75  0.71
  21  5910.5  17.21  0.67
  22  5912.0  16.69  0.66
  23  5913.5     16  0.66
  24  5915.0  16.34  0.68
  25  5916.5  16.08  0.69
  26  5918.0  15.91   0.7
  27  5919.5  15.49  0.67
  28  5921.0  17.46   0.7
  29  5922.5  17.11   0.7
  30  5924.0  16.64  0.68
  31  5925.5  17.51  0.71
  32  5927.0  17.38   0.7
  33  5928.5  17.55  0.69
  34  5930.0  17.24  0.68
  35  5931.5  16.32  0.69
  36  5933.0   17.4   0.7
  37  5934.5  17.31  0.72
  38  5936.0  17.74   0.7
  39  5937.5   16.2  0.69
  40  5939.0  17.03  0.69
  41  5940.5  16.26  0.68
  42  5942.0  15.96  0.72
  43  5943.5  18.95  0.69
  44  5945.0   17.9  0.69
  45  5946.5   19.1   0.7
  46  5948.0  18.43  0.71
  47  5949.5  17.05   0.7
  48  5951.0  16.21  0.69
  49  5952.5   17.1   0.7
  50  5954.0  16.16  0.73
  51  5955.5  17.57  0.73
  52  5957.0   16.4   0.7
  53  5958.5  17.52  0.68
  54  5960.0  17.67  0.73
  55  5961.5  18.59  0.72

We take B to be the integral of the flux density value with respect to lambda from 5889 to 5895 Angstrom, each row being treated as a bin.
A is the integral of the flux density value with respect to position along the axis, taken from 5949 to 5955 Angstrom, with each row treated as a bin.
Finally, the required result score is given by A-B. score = 59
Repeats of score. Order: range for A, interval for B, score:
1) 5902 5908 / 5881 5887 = 4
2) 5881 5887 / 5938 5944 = -15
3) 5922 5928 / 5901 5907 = 16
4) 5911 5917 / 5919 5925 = -3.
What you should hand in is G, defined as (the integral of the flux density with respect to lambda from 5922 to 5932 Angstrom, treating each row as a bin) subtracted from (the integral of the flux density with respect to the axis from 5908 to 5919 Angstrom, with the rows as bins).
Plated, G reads 9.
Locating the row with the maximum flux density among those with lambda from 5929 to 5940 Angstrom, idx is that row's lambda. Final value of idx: 5936.0 Angstrom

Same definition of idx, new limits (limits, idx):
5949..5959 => 5955.5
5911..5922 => 5921.0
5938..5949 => 5946.5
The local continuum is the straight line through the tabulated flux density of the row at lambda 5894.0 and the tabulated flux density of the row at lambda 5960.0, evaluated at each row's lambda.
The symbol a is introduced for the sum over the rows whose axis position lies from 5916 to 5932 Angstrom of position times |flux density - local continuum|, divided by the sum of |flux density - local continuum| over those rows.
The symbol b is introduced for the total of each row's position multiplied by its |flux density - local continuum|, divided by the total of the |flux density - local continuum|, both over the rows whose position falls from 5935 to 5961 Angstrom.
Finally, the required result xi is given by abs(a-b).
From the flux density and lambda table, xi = 20.2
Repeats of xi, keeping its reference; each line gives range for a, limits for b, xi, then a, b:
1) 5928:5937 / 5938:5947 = 11.3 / 5932.1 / 5943.3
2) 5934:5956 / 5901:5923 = 30.5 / 5942.3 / 5911.8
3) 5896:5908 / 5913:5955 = 25.4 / 5903.3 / 5928.7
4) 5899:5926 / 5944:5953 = 34.5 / 5912.7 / 5947.2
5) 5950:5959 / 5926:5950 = 18.3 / 5954.8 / 5936.5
